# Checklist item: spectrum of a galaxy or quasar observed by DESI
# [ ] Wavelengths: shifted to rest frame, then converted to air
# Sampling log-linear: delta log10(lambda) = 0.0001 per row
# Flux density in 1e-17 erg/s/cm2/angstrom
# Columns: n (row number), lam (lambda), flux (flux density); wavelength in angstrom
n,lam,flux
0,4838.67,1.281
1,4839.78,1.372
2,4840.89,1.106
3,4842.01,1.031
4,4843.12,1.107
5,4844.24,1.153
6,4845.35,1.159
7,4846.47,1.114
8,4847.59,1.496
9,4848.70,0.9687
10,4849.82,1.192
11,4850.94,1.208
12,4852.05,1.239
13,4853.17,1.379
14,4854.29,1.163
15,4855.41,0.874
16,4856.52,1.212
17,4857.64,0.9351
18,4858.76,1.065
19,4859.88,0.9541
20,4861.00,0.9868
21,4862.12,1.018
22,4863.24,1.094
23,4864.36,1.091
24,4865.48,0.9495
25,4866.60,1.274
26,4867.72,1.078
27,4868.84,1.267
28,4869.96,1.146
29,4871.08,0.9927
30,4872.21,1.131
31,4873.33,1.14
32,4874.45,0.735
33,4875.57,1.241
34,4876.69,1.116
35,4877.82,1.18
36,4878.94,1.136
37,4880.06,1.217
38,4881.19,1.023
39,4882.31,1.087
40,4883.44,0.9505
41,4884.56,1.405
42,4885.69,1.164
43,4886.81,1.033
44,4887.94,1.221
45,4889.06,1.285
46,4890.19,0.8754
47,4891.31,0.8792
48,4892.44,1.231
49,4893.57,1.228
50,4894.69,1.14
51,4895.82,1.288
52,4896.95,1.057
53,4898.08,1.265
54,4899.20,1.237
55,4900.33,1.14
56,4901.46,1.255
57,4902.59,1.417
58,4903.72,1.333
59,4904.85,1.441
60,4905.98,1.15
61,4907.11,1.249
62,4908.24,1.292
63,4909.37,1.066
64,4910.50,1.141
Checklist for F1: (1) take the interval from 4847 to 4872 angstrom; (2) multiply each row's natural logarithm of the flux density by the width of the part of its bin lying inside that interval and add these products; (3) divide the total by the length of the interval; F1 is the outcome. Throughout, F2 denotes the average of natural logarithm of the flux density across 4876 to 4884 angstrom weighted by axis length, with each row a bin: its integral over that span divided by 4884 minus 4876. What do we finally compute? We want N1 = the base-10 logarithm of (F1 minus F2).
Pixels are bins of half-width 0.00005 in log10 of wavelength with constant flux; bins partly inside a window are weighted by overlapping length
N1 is -2.2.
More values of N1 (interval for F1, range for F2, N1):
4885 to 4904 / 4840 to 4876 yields -1.2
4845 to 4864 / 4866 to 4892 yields -2.1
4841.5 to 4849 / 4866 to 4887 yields -1.6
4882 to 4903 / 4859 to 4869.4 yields -1.1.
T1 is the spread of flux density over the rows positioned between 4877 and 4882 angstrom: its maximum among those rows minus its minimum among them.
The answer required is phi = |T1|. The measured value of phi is 0.19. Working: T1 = 0.19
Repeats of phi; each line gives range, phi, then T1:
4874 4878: 0.51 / 0.51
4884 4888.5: 0.37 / 0.37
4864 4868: 0.32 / 0.32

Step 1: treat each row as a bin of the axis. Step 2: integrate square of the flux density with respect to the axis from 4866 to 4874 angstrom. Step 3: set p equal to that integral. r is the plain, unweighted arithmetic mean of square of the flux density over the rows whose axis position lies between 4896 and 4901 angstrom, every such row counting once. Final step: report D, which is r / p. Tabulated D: 0.1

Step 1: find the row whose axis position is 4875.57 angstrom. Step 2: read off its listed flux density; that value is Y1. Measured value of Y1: 1.241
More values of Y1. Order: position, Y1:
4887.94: 1.221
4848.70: 0.9687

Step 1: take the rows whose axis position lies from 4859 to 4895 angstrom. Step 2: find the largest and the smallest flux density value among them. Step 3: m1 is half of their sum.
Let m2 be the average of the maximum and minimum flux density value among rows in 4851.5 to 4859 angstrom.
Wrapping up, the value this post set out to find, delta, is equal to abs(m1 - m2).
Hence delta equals 0.06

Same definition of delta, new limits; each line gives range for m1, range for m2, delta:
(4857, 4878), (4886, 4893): 0.08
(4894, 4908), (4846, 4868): 0.06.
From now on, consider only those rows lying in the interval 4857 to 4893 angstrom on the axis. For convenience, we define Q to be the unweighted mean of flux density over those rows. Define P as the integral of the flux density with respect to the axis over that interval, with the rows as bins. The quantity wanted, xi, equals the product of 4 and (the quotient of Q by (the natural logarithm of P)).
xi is 1.19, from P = 39.3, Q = 1.09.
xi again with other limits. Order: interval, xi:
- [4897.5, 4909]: 1.90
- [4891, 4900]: 1.98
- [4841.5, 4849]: 2.13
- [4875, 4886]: 1.82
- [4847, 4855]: 2.16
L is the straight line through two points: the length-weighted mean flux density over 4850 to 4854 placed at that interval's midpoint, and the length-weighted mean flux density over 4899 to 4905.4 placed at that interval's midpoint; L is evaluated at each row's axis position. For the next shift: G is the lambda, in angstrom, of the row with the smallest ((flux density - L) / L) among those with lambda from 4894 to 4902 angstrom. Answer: 4896.95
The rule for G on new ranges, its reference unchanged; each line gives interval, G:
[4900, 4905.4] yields 4900.33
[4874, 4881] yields 4874.45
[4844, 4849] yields 4848.70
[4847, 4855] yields 4848.70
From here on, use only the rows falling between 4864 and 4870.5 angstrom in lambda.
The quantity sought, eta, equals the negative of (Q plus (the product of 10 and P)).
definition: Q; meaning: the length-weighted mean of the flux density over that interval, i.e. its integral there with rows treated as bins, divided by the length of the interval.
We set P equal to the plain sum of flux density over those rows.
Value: -69.2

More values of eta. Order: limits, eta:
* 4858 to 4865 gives -63.1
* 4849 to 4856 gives -71.7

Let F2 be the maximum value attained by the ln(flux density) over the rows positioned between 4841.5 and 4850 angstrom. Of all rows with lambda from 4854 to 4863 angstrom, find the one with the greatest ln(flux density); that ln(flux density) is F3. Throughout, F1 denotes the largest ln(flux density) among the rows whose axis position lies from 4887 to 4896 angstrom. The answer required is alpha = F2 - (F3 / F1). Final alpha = -0.4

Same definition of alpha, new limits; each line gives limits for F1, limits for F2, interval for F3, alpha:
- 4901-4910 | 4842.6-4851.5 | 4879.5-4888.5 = -0.5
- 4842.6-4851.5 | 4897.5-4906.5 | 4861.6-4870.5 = -0.2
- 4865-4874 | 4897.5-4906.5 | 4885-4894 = -0.7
